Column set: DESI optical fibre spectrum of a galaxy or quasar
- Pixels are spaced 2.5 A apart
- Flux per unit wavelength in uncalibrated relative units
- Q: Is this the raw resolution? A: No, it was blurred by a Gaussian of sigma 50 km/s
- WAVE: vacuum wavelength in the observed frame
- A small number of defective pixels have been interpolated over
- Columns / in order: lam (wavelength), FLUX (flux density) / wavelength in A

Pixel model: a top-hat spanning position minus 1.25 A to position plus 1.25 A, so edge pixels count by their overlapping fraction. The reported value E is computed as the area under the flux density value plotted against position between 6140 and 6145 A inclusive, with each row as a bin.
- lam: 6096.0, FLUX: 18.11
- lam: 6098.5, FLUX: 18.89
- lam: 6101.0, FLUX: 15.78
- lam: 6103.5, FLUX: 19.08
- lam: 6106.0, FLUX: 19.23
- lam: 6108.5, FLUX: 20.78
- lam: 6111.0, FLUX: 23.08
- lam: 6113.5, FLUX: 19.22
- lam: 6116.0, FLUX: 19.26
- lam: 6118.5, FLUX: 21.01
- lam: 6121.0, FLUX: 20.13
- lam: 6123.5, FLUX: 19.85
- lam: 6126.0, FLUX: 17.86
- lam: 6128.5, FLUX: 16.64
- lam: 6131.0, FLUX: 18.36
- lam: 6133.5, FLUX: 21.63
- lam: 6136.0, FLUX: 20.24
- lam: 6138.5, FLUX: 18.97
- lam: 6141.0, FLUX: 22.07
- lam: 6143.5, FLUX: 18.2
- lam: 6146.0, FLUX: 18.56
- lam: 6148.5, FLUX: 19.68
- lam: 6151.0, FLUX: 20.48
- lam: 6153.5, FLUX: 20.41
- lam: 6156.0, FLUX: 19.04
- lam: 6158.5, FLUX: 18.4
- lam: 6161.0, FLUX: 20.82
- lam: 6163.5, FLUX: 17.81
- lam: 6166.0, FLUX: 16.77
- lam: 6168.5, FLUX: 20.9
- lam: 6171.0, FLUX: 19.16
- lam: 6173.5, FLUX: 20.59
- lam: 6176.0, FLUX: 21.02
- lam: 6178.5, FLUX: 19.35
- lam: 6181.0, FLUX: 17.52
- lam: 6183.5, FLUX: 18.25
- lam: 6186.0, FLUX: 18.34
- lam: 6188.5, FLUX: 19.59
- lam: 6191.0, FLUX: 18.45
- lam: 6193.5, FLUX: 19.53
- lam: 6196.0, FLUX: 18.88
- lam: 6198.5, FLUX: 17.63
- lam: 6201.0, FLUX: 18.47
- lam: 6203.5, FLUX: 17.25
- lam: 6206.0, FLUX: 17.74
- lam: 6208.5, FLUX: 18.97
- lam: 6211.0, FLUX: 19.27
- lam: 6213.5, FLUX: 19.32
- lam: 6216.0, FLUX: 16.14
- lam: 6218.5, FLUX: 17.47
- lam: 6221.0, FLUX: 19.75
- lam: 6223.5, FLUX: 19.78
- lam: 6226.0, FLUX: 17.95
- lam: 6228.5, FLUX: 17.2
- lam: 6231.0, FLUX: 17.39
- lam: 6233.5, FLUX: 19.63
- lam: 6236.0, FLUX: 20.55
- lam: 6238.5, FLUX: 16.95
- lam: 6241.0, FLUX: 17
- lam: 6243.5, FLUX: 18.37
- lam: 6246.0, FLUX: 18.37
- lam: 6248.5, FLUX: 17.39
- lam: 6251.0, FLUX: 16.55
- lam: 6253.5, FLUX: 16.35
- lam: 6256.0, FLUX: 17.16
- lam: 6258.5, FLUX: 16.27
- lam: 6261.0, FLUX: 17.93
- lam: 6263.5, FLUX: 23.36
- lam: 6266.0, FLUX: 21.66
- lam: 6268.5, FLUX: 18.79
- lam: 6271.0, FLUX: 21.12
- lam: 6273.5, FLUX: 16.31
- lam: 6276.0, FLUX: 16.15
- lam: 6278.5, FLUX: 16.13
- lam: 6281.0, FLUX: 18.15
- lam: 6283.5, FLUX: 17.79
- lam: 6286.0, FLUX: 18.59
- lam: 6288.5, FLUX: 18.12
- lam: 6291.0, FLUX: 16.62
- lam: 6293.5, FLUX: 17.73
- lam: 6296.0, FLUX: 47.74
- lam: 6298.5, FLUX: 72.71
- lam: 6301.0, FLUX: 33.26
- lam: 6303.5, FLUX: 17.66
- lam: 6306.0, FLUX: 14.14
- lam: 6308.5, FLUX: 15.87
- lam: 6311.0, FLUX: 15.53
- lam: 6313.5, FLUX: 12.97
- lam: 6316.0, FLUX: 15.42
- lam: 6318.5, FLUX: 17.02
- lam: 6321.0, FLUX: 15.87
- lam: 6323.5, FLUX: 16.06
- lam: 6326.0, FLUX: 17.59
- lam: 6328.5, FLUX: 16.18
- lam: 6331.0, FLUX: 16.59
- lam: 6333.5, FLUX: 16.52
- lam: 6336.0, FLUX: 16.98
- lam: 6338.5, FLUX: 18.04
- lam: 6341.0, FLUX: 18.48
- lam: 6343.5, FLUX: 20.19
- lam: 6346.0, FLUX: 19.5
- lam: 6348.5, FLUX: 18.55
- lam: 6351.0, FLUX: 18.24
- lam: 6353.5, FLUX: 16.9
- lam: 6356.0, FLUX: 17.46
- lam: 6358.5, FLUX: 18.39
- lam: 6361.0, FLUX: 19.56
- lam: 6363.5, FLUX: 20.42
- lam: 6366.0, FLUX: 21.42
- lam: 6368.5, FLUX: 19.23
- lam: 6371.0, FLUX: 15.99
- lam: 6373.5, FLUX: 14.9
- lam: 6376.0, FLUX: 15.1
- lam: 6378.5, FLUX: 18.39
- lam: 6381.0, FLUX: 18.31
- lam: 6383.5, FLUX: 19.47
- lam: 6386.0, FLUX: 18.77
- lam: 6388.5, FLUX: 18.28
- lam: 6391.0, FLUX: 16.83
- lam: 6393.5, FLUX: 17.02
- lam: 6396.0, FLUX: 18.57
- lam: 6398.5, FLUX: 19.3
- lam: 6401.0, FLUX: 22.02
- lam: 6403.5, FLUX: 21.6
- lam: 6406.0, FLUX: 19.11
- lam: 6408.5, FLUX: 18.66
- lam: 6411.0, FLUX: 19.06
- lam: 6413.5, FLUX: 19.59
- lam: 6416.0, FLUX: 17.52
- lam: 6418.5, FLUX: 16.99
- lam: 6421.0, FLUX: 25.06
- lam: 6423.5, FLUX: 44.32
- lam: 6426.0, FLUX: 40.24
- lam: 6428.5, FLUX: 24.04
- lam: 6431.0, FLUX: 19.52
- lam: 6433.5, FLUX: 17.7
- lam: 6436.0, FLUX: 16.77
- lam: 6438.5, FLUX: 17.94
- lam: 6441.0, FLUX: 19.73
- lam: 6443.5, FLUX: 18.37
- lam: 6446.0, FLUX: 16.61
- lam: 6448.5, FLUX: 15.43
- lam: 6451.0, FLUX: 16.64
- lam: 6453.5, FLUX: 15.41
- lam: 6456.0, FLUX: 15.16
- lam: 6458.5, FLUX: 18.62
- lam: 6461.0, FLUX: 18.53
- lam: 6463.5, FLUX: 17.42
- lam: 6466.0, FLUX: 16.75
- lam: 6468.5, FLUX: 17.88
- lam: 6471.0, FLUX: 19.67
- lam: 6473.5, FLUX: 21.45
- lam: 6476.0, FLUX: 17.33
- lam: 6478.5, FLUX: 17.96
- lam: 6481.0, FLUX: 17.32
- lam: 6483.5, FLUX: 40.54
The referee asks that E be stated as 100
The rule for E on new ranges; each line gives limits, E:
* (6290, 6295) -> 94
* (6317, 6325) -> 131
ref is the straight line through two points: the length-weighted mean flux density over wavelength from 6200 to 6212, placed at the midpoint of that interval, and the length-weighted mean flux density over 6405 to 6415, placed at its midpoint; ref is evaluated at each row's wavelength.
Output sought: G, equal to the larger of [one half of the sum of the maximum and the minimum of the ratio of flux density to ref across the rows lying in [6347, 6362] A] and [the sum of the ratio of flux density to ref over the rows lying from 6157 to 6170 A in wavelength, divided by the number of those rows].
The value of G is 1.04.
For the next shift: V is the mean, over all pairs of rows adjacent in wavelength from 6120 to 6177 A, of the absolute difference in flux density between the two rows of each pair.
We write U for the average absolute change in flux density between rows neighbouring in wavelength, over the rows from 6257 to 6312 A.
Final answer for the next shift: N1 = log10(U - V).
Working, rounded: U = 7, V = 1.7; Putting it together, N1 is 0.70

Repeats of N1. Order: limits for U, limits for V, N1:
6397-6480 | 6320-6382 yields 0.24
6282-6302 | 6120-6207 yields 1.10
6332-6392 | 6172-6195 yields -1.12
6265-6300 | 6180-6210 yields 0.66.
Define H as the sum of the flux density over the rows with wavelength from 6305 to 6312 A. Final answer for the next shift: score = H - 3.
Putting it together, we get 43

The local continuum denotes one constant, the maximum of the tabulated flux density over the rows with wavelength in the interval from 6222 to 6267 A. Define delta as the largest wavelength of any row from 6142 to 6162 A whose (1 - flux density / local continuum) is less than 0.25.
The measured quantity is 6161.0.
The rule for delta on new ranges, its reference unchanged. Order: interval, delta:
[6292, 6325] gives 6303.5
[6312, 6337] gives 6326.0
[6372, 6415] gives 6413.5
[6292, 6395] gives 6388.5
